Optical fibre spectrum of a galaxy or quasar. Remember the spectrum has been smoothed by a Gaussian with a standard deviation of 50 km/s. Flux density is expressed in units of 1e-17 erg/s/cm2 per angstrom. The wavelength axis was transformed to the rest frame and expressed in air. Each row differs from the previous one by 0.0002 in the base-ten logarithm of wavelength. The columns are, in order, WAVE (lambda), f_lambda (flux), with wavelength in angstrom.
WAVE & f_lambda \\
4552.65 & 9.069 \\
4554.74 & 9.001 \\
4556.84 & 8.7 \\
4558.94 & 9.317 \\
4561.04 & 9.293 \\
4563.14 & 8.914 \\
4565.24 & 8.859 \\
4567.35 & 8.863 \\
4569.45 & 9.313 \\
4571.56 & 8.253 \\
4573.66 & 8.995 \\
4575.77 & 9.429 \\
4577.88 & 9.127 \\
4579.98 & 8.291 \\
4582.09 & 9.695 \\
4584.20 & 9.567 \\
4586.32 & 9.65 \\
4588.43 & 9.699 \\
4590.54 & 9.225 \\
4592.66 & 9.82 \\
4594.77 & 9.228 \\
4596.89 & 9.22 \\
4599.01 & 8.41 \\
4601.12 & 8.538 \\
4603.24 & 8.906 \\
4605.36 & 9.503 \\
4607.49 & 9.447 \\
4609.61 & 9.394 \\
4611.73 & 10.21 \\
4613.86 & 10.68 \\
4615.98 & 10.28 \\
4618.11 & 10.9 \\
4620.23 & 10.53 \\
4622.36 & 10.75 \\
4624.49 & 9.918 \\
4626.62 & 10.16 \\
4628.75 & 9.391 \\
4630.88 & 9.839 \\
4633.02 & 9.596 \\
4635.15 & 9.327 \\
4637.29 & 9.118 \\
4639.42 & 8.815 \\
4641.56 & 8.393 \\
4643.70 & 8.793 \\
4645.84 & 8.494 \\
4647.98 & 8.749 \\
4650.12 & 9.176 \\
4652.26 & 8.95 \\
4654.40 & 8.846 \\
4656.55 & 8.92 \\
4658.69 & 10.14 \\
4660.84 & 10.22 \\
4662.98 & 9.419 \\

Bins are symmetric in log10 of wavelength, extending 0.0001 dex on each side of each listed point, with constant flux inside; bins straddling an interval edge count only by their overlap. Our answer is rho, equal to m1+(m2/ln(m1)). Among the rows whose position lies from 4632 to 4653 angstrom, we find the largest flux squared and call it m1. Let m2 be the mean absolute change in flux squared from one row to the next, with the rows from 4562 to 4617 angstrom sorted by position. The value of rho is 94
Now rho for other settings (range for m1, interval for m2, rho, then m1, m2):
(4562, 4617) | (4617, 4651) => 116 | 114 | 7.3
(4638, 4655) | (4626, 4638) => 86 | 84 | 7.5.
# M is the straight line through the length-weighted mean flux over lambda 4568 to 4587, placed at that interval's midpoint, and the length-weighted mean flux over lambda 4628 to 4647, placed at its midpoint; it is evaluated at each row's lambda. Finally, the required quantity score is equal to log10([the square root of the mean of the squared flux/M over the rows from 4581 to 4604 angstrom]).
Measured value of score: 0.008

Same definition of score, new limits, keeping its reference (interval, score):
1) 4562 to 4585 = -0.005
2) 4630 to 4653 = -0.002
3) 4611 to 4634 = 0.051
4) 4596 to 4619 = 0.024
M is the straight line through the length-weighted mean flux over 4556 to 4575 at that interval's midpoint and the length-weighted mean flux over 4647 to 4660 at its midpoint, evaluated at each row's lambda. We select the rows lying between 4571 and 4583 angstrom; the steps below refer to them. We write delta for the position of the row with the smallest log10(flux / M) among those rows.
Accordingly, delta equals 4571.56 angstrom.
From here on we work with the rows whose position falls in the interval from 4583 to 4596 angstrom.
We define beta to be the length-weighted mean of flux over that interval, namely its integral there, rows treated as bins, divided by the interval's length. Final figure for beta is 9.5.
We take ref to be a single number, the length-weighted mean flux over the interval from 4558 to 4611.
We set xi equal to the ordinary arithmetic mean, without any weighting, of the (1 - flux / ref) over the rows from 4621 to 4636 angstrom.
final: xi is -0.08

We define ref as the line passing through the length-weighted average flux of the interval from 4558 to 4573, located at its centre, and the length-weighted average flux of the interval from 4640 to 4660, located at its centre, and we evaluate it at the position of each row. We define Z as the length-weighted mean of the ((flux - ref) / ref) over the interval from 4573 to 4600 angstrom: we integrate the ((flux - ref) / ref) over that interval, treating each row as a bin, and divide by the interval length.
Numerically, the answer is 0.033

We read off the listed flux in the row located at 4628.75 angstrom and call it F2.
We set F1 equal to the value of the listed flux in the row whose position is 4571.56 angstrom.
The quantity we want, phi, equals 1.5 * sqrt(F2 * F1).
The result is 13.2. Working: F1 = 8.253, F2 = 9.391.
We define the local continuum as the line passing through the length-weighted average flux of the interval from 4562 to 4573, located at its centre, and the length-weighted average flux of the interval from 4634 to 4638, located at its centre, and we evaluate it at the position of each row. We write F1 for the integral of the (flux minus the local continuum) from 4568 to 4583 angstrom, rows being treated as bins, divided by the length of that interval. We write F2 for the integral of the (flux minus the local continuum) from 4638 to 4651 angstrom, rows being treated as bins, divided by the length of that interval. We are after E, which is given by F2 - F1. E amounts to -0.7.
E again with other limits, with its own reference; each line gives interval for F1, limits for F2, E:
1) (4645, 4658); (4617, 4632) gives 1.5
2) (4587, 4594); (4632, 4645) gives -0.8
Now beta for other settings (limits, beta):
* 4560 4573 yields 8.9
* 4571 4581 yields 8.9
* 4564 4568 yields 8.9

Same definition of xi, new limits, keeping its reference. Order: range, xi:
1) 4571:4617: -0.02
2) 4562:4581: 0.03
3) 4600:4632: -0.08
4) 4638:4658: 0.04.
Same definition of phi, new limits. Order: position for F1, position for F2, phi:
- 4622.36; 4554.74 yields 14.8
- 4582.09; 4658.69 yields 14.9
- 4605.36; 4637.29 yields 14.0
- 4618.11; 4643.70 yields 14.7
